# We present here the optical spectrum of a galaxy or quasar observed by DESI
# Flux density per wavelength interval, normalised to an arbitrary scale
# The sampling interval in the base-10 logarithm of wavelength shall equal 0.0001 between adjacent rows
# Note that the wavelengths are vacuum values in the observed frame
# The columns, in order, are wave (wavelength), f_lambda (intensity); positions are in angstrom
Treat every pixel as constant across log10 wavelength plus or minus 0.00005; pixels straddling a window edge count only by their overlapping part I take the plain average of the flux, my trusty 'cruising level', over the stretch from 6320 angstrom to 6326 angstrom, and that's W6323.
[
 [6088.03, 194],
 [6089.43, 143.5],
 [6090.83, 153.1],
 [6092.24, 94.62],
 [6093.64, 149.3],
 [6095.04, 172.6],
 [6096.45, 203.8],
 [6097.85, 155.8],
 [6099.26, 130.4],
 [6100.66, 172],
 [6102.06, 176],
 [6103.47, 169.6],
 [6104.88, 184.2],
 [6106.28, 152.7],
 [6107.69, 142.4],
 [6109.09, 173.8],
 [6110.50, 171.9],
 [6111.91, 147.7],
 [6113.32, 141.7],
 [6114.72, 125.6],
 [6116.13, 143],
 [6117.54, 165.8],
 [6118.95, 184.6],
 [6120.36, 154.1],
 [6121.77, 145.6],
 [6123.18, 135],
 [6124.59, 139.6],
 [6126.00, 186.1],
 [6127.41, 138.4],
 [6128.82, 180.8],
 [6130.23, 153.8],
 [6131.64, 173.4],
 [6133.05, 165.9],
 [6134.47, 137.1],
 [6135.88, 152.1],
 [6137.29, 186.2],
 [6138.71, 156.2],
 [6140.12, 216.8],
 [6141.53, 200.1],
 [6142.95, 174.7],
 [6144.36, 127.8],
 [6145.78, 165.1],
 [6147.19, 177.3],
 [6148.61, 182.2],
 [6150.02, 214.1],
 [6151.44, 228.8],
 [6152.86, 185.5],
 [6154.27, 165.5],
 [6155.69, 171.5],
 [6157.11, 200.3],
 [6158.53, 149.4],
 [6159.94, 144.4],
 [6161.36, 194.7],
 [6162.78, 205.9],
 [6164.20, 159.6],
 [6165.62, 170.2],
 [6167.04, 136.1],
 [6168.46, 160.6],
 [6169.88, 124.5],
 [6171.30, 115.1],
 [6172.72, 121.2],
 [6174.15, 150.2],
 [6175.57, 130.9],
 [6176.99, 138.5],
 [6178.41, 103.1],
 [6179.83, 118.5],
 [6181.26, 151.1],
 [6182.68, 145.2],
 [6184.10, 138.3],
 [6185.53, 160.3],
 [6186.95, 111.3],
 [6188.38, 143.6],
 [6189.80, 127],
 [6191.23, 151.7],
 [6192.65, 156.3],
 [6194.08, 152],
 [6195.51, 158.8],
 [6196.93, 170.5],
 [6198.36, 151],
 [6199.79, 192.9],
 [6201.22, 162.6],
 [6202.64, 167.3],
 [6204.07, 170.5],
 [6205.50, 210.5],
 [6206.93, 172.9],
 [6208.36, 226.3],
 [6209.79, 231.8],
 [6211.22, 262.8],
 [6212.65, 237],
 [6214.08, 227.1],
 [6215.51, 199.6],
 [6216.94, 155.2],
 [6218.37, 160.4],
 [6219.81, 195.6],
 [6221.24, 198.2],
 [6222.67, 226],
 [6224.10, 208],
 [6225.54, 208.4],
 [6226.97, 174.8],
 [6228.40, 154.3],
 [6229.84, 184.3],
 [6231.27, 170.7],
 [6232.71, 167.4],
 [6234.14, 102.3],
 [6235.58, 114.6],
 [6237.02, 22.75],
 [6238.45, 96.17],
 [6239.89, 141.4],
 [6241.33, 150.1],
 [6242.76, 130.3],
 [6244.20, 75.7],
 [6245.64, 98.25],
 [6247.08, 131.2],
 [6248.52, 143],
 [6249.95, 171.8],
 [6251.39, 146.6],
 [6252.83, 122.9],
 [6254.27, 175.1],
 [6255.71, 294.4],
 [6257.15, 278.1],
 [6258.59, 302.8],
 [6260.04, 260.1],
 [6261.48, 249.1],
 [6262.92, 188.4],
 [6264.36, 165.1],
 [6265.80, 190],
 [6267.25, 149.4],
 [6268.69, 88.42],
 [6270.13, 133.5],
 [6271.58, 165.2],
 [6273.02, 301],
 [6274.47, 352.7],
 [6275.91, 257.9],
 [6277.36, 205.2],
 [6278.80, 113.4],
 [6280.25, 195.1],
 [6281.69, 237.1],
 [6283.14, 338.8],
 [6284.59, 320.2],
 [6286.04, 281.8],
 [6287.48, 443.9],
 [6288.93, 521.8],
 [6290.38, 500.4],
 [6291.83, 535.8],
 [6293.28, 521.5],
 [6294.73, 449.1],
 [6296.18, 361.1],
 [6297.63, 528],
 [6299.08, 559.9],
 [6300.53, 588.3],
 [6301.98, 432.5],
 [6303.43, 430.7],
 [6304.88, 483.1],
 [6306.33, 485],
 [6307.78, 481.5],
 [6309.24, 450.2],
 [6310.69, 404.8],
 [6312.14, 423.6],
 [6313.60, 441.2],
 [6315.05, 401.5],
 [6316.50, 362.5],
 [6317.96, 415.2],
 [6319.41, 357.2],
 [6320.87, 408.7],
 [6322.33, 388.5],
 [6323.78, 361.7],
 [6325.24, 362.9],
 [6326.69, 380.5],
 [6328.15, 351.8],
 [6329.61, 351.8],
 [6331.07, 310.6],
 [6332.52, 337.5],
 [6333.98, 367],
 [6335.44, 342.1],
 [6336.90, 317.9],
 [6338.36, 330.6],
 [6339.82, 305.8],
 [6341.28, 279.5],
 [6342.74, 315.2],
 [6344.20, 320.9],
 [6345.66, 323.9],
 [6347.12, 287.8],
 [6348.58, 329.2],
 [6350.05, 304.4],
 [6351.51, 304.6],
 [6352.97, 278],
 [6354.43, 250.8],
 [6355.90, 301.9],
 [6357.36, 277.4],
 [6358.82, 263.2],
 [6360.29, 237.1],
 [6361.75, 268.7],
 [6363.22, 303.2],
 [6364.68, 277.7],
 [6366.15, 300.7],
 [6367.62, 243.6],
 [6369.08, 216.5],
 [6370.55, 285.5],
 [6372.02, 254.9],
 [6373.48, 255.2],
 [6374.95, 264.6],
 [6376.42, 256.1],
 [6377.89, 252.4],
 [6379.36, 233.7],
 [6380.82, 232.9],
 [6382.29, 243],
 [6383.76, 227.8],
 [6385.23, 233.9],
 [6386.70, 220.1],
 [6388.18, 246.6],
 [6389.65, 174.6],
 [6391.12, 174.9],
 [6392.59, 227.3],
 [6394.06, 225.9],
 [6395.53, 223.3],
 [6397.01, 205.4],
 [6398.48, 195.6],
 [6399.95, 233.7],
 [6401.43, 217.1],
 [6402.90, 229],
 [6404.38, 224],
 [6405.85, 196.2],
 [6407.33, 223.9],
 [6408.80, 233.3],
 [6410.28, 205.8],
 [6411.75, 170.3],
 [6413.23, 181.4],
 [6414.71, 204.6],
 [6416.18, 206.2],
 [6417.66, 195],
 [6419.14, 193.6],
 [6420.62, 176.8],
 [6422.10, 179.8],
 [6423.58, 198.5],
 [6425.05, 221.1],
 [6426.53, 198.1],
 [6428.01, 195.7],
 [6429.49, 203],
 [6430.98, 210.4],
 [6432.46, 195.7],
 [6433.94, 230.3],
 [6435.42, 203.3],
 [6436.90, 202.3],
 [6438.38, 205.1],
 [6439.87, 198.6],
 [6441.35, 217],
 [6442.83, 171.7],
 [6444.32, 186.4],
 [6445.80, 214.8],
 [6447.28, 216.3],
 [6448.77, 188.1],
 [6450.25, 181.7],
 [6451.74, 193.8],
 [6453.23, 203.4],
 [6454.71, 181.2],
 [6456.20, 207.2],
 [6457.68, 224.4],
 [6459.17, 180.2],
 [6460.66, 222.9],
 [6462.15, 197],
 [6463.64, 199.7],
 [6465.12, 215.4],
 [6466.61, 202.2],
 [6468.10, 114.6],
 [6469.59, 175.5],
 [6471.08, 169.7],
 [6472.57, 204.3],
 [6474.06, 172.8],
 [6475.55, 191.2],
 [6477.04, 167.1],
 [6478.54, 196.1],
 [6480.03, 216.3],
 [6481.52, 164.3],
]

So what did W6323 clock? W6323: 380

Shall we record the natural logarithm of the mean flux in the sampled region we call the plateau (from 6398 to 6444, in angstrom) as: 5.32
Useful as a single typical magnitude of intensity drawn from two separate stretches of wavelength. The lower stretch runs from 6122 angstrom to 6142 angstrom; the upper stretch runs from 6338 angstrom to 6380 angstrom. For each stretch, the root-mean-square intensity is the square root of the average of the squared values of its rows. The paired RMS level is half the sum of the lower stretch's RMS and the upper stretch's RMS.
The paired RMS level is 225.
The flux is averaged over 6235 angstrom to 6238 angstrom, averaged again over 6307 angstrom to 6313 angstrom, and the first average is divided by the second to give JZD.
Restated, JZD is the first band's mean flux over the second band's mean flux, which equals 0.16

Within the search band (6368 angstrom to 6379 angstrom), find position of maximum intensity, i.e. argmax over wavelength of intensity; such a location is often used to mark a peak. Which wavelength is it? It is 6370.55 angstrom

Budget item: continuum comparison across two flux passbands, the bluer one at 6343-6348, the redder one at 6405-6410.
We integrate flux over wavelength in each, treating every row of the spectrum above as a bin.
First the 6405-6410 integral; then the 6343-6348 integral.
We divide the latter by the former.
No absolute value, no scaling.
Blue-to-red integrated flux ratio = 1.4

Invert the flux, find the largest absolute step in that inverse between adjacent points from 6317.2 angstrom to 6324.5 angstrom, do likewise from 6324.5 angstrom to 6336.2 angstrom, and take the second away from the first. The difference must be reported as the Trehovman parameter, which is 0.0000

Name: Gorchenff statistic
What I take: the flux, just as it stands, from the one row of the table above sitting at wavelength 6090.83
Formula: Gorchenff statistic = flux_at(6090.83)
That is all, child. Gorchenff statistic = 153.1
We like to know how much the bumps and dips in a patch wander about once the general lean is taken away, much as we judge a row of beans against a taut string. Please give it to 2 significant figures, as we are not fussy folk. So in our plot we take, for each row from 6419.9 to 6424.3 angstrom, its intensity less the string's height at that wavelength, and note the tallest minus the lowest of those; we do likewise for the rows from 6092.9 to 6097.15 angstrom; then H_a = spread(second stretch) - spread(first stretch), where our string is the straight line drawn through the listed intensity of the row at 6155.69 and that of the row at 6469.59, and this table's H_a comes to 33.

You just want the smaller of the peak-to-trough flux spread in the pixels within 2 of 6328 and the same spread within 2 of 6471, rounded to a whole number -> 29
